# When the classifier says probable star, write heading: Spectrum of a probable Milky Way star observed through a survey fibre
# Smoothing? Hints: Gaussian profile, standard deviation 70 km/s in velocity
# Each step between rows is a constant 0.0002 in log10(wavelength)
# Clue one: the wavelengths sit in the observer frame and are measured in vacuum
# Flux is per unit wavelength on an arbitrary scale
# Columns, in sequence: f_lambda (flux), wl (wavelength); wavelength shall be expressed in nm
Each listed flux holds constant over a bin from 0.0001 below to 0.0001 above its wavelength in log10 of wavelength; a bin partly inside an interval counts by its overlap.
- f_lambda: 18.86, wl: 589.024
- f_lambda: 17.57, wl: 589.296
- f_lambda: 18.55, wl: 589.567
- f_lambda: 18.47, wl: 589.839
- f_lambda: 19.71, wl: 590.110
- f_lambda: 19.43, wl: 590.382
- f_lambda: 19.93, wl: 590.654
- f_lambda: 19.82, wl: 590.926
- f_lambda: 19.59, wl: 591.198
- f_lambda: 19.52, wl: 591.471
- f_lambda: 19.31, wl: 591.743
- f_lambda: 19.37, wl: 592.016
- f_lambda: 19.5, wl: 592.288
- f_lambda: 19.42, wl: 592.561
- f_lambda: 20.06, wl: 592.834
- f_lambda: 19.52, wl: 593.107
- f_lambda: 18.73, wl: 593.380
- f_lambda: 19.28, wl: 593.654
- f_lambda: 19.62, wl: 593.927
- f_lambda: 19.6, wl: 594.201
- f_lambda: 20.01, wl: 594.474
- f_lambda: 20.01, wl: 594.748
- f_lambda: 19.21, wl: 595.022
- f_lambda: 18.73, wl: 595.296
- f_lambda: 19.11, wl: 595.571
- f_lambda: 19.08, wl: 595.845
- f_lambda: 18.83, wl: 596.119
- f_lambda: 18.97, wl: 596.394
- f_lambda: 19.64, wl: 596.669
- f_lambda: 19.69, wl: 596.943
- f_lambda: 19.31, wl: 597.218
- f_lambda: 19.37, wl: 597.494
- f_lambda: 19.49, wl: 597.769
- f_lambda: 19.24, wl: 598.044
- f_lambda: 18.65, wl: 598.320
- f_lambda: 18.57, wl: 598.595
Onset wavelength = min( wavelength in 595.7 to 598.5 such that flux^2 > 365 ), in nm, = 596.669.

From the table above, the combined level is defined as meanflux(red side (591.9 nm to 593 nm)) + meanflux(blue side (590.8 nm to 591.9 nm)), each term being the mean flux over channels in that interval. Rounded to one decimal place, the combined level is 39.1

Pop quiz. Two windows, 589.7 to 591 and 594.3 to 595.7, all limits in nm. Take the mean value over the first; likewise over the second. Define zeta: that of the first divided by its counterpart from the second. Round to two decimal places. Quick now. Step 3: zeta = 1.00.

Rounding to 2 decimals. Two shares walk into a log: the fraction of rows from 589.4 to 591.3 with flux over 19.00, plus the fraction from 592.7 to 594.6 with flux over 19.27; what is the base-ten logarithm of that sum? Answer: 0.20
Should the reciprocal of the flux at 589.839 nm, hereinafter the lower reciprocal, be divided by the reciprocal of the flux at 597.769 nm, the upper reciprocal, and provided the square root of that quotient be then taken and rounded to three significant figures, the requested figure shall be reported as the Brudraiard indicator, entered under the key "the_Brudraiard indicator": 1.03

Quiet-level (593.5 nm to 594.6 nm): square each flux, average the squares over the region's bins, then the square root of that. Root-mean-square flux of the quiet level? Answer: 19.6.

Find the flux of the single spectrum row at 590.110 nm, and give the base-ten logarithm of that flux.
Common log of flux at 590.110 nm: 1.29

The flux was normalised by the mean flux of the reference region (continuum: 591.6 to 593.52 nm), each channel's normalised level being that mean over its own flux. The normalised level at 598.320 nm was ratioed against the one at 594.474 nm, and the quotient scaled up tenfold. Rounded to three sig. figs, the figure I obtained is 10.7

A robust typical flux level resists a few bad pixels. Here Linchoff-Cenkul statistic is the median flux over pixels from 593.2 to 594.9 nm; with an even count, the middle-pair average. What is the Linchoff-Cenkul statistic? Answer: 19.6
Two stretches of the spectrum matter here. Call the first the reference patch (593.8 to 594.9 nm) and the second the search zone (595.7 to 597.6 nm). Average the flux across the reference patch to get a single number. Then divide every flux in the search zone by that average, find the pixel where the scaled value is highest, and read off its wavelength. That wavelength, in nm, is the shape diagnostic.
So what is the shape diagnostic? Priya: 596.943 nm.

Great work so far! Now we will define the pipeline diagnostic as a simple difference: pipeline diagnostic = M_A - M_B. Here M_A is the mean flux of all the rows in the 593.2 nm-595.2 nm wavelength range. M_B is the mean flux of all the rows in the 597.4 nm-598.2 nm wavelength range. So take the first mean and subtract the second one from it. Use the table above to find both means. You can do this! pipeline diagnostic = 0.13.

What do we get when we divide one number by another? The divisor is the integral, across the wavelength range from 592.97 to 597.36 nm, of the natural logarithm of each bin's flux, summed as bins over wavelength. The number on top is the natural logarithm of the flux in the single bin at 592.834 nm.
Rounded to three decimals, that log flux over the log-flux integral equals 0.231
